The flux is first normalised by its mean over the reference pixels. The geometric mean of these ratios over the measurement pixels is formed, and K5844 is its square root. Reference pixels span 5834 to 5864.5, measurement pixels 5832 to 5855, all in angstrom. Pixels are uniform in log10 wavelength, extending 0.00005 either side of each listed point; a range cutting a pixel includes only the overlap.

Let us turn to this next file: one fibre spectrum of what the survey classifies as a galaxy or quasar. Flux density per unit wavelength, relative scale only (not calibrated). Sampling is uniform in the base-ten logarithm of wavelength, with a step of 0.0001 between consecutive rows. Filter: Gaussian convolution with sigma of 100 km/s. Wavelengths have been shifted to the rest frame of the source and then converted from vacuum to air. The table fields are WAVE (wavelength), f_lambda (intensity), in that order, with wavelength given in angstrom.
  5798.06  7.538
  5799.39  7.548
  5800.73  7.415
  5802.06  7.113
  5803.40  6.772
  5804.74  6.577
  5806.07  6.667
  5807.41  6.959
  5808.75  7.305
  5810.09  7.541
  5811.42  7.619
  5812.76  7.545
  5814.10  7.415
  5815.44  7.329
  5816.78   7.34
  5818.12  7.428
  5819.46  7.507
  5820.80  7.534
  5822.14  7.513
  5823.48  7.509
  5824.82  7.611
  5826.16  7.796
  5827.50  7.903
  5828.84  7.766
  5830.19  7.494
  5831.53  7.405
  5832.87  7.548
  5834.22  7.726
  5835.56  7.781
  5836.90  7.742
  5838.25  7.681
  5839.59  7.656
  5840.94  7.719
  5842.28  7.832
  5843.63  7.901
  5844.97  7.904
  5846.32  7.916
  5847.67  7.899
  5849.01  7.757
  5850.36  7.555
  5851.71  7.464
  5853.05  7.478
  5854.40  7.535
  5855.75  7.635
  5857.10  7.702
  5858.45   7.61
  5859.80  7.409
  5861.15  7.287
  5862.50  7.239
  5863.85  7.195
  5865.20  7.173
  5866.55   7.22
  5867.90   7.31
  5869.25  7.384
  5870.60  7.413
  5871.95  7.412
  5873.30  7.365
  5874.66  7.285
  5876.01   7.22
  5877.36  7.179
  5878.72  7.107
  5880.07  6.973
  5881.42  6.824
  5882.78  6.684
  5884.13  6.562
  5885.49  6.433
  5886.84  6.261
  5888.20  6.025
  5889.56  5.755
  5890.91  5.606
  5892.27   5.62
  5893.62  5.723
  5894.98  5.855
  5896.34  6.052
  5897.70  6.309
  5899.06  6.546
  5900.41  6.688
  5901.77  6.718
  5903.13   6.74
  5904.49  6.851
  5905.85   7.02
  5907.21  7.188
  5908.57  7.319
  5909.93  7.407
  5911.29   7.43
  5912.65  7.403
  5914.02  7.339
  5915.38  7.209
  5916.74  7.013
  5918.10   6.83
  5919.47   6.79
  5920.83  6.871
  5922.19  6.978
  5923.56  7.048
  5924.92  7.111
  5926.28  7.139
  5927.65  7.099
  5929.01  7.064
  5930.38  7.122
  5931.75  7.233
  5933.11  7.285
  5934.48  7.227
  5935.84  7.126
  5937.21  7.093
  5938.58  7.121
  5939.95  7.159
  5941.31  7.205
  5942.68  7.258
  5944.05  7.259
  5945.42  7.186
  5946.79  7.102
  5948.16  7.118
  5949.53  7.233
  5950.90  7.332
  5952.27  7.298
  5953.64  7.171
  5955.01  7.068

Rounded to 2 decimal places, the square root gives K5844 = 1.00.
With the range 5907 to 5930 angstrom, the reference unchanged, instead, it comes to 0.97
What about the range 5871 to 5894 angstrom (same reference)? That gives 0.93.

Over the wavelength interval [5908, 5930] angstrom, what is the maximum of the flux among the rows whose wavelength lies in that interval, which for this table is 7.43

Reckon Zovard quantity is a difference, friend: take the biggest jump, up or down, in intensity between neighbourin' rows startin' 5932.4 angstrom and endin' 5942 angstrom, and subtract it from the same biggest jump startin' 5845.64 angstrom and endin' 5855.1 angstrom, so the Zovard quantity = 0.10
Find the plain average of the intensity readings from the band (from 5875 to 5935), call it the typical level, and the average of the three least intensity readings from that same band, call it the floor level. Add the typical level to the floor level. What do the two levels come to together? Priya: 12.4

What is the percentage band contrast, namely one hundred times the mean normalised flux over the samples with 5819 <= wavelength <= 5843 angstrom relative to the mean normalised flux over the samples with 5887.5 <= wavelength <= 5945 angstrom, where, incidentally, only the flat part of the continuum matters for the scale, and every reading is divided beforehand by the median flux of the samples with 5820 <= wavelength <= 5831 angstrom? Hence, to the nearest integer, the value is 112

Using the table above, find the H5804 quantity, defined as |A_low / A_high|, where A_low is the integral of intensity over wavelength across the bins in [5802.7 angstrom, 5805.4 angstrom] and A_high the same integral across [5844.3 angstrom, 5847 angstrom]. 0.84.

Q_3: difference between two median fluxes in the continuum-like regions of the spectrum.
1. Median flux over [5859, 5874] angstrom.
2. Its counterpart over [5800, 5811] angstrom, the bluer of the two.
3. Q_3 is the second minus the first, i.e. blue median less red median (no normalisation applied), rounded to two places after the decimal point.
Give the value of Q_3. -0.27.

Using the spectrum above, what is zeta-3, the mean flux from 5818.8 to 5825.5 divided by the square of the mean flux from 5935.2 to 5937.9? 0.15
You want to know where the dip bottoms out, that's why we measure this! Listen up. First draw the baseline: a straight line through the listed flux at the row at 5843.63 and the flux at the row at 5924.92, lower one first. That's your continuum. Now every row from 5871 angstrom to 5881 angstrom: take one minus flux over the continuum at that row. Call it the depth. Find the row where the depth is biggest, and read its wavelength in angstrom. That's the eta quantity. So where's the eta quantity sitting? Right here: 5880.07 angstrom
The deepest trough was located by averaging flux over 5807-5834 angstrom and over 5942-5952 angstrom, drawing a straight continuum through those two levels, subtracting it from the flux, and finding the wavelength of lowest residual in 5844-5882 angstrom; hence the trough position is 5881.42 angstrom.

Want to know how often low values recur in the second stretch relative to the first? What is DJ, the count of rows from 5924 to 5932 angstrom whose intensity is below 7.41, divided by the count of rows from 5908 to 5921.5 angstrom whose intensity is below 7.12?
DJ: 1.50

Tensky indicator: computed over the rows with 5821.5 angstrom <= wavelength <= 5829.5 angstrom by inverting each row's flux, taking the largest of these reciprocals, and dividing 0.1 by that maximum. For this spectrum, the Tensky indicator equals 0.75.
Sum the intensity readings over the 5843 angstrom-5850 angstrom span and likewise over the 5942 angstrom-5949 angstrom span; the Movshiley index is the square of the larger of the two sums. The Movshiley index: 1551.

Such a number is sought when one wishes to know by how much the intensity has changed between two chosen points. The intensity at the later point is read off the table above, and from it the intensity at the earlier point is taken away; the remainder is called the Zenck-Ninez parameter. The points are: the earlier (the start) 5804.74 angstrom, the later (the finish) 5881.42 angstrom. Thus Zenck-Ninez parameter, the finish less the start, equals 0.2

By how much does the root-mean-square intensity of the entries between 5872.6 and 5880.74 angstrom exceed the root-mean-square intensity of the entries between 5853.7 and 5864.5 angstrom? -0.3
